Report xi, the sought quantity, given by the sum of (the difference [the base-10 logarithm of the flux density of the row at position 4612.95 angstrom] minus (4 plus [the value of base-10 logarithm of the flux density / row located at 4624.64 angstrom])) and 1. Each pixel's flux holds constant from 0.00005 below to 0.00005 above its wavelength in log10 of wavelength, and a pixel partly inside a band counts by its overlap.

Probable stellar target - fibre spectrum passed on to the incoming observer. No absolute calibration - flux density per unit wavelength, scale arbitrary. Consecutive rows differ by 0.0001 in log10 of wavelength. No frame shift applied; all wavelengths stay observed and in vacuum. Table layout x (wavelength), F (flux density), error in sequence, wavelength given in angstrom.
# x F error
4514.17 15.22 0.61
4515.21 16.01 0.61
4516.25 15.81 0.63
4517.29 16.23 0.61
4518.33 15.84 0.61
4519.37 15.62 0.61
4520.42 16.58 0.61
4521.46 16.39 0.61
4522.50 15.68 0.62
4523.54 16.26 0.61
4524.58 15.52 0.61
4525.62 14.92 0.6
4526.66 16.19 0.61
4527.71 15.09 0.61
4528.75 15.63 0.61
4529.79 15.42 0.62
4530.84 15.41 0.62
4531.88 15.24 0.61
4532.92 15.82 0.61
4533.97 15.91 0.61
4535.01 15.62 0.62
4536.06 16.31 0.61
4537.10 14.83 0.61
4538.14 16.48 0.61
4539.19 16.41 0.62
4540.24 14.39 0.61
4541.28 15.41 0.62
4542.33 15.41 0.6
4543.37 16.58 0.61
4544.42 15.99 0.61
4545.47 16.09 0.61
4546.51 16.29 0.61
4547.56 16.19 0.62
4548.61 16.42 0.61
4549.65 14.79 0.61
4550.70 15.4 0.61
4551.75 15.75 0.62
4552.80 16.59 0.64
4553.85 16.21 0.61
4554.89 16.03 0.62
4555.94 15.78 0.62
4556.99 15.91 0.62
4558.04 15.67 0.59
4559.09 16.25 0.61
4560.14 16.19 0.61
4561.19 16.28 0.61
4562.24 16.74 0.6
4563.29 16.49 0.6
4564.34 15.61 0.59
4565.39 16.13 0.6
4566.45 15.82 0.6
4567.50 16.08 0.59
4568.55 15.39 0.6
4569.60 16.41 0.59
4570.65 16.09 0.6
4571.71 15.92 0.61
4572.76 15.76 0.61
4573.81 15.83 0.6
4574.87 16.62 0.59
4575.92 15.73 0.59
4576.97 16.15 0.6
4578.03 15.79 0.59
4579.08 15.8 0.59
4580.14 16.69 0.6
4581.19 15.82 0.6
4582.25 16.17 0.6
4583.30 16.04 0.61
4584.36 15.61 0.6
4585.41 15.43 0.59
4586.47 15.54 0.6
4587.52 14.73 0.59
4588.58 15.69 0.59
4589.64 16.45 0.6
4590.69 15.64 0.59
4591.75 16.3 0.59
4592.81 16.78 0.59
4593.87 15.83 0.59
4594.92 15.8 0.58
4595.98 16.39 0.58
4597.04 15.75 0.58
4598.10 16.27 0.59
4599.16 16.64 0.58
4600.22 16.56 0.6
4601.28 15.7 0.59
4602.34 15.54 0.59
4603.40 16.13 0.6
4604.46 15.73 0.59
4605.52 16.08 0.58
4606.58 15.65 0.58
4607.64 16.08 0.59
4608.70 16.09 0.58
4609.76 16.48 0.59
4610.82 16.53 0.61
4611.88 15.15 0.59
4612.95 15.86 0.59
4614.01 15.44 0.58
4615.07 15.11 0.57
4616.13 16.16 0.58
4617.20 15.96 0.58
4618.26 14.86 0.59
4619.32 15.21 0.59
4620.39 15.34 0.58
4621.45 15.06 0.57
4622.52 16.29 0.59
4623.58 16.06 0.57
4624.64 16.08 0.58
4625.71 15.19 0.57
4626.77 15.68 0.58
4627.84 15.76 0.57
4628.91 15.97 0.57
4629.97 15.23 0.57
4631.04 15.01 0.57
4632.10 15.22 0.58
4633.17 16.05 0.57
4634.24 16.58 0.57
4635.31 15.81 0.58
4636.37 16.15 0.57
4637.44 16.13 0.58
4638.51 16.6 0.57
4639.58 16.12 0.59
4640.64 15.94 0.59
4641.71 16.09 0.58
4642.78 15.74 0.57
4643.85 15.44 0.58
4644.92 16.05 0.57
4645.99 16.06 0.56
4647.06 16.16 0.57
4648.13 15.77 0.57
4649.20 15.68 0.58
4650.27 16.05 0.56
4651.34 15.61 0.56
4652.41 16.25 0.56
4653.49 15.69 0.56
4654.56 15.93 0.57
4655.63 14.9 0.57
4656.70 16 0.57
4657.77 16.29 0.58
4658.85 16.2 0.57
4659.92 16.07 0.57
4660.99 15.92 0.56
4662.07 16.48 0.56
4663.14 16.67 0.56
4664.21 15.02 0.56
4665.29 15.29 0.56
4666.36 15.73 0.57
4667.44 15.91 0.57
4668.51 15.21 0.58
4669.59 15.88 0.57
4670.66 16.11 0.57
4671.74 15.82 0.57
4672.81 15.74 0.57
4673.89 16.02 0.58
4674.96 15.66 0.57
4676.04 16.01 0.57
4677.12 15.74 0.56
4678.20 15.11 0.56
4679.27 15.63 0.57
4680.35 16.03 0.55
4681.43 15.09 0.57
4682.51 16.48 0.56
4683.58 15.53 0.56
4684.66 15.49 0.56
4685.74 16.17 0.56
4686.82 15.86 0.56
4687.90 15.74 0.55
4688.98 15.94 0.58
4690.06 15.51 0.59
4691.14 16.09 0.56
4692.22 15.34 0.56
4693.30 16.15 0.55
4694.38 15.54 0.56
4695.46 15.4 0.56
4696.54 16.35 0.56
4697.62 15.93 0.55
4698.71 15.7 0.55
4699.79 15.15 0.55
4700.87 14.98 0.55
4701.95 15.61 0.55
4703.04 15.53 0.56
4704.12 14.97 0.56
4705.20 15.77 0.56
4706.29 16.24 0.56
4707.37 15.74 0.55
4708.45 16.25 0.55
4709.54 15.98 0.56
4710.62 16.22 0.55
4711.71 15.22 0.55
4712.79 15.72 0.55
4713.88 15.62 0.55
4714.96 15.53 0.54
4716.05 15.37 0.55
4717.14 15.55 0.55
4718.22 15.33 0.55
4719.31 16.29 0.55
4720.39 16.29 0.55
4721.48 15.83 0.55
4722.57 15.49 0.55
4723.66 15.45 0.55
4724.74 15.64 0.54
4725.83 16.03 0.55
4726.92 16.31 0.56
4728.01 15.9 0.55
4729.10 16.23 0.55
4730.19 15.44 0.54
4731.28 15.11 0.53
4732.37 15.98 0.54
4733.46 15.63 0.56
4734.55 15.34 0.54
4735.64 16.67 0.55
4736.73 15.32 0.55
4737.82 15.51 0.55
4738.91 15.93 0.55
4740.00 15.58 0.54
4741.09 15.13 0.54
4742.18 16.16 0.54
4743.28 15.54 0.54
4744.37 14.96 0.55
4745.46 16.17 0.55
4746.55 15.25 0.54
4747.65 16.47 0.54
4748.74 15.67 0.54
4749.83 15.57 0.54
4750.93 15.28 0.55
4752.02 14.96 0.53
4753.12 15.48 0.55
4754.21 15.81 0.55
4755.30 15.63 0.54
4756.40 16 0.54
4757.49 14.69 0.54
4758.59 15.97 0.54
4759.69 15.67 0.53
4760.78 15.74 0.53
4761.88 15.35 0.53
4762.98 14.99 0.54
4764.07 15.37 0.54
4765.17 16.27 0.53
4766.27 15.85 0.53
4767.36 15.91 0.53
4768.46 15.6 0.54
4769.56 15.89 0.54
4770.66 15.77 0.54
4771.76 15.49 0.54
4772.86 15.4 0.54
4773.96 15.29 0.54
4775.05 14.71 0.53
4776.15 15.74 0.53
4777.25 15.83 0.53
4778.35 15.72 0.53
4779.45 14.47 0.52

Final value -3.01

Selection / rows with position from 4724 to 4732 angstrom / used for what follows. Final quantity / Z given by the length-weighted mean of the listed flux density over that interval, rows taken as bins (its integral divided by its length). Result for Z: 15.80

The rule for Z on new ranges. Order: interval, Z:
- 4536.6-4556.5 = 15.85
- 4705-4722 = 15.81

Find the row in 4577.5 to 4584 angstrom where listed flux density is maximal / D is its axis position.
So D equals 4580.14 angstrom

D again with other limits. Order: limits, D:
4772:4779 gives 4777.25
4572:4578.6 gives 4574.87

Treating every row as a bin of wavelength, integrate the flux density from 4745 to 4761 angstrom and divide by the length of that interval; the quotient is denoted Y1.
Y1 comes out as 15.6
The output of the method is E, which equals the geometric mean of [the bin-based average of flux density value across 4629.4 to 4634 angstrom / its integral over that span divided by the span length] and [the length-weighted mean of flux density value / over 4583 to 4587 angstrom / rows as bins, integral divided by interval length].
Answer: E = 15.6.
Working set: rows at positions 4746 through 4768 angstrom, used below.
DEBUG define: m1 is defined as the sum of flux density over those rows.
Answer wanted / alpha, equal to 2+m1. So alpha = 314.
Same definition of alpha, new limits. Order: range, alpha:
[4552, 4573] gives 323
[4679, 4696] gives 254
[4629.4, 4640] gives 161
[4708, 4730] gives 318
